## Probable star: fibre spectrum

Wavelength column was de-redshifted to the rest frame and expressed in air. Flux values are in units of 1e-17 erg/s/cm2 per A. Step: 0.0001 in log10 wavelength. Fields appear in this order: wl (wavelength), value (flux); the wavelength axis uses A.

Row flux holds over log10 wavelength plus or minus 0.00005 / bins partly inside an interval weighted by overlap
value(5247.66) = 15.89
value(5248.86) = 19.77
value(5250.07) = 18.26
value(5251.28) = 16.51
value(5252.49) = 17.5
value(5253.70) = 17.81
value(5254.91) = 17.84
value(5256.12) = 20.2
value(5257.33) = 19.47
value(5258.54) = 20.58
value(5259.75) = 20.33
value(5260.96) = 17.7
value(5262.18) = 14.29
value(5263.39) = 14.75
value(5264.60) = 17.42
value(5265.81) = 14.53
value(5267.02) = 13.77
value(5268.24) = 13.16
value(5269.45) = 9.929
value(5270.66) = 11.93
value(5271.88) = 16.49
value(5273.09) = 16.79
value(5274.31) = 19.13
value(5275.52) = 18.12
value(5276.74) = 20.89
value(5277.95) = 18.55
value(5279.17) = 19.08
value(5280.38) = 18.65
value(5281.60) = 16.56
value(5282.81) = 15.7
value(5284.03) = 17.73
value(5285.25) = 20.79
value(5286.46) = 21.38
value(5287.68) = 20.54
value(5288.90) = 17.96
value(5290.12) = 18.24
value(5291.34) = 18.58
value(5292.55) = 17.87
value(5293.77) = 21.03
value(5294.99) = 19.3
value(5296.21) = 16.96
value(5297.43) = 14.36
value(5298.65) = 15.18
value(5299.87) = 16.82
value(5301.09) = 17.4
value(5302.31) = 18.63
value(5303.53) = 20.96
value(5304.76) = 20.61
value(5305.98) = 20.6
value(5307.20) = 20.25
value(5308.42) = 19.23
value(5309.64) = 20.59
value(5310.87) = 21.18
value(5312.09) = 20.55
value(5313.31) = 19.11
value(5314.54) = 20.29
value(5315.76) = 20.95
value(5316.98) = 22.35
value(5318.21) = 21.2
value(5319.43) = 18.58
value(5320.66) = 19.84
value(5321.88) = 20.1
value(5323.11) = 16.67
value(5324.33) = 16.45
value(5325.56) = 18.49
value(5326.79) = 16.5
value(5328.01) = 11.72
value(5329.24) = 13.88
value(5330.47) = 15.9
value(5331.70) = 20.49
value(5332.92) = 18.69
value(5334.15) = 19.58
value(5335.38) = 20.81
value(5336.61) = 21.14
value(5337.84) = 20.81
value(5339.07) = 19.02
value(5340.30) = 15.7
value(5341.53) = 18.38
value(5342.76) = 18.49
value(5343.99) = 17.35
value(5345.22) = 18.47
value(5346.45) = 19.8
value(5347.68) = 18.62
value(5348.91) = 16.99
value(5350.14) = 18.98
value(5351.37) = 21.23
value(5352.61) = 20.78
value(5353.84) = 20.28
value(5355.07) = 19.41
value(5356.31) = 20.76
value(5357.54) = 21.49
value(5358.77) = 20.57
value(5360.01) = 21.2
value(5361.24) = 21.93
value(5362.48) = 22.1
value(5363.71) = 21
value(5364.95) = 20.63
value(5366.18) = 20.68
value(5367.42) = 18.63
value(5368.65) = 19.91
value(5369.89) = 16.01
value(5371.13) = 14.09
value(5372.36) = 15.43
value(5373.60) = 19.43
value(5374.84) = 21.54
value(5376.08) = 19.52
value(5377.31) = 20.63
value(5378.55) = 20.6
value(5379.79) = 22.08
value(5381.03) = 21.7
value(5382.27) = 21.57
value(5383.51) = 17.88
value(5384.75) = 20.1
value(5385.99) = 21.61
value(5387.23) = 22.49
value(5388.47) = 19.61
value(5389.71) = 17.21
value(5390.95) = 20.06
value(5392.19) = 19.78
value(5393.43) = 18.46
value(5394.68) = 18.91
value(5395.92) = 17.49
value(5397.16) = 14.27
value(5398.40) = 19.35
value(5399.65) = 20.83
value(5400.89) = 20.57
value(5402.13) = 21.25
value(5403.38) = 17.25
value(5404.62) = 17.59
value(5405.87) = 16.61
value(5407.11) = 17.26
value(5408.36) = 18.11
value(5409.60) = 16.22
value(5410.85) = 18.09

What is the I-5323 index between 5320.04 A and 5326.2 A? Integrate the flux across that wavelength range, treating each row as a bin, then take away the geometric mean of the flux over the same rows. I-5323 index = 94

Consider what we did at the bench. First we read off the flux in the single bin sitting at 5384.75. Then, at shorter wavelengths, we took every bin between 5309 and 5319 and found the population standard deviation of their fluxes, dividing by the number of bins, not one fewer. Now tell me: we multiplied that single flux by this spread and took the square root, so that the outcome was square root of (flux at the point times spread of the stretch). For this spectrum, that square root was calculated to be 4.2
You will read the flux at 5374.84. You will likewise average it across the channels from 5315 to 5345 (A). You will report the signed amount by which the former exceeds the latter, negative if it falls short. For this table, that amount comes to 3.1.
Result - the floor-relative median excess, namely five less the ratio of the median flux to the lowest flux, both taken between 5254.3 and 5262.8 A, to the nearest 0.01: 3.64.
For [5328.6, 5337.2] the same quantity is 3.59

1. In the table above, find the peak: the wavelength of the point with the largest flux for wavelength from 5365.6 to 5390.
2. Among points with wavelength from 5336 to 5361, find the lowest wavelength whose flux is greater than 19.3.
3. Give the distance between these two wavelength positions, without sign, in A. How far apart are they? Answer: 50.6 A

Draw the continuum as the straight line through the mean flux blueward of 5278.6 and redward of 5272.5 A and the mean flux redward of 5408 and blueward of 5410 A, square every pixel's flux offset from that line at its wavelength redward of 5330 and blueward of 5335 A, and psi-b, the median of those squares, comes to 3.6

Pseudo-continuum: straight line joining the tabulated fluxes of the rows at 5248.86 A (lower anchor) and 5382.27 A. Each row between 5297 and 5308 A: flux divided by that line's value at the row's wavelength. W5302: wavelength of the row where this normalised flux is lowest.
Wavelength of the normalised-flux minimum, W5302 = 5297.43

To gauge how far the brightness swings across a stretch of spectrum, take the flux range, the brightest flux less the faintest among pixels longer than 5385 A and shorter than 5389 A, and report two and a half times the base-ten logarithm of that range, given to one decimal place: 1.1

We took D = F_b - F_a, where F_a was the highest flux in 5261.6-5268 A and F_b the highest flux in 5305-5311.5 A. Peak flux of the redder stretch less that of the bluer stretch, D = 3.8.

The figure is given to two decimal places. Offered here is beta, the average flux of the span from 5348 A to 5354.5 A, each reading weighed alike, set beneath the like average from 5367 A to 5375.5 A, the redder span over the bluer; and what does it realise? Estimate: 0.91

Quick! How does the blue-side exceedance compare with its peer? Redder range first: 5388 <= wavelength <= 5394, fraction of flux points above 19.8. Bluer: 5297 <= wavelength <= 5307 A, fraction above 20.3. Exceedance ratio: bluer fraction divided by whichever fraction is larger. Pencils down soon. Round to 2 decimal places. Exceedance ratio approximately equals 1.00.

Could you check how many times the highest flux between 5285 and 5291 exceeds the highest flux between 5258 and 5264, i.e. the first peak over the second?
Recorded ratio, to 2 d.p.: 1.04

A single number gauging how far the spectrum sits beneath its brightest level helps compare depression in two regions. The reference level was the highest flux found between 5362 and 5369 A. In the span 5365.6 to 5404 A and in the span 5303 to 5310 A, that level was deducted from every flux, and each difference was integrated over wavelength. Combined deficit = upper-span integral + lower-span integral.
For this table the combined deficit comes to -119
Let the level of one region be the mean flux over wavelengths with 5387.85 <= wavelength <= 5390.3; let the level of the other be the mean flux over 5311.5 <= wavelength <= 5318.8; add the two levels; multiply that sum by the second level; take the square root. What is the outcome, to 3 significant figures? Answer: 28.5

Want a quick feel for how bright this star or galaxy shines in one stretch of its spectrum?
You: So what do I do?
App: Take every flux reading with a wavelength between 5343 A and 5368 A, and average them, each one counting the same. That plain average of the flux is 20.0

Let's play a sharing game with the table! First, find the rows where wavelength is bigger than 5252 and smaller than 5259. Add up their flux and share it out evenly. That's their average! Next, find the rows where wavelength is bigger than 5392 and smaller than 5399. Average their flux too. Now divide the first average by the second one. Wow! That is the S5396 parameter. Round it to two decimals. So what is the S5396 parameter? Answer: 1.05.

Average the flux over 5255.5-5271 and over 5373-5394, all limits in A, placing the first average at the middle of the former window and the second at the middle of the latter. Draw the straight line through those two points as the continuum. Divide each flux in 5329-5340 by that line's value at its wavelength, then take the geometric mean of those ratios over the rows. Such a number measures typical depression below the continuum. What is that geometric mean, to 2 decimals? 1.01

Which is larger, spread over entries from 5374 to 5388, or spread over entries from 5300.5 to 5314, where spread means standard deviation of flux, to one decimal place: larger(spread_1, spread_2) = 1.3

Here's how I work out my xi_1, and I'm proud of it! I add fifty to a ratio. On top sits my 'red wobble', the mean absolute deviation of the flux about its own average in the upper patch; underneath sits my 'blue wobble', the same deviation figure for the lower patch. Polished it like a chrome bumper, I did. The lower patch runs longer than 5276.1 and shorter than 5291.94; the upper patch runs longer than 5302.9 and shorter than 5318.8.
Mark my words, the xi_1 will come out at 50.4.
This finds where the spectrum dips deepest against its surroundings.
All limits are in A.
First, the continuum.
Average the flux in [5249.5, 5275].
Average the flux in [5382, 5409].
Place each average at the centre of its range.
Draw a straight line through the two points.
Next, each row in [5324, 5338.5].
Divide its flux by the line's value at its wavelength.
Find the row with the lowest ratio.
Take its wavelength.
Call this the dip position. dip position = 5328.01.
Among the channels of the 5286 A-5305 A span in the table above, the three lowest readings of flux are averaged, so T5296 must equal 15.5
